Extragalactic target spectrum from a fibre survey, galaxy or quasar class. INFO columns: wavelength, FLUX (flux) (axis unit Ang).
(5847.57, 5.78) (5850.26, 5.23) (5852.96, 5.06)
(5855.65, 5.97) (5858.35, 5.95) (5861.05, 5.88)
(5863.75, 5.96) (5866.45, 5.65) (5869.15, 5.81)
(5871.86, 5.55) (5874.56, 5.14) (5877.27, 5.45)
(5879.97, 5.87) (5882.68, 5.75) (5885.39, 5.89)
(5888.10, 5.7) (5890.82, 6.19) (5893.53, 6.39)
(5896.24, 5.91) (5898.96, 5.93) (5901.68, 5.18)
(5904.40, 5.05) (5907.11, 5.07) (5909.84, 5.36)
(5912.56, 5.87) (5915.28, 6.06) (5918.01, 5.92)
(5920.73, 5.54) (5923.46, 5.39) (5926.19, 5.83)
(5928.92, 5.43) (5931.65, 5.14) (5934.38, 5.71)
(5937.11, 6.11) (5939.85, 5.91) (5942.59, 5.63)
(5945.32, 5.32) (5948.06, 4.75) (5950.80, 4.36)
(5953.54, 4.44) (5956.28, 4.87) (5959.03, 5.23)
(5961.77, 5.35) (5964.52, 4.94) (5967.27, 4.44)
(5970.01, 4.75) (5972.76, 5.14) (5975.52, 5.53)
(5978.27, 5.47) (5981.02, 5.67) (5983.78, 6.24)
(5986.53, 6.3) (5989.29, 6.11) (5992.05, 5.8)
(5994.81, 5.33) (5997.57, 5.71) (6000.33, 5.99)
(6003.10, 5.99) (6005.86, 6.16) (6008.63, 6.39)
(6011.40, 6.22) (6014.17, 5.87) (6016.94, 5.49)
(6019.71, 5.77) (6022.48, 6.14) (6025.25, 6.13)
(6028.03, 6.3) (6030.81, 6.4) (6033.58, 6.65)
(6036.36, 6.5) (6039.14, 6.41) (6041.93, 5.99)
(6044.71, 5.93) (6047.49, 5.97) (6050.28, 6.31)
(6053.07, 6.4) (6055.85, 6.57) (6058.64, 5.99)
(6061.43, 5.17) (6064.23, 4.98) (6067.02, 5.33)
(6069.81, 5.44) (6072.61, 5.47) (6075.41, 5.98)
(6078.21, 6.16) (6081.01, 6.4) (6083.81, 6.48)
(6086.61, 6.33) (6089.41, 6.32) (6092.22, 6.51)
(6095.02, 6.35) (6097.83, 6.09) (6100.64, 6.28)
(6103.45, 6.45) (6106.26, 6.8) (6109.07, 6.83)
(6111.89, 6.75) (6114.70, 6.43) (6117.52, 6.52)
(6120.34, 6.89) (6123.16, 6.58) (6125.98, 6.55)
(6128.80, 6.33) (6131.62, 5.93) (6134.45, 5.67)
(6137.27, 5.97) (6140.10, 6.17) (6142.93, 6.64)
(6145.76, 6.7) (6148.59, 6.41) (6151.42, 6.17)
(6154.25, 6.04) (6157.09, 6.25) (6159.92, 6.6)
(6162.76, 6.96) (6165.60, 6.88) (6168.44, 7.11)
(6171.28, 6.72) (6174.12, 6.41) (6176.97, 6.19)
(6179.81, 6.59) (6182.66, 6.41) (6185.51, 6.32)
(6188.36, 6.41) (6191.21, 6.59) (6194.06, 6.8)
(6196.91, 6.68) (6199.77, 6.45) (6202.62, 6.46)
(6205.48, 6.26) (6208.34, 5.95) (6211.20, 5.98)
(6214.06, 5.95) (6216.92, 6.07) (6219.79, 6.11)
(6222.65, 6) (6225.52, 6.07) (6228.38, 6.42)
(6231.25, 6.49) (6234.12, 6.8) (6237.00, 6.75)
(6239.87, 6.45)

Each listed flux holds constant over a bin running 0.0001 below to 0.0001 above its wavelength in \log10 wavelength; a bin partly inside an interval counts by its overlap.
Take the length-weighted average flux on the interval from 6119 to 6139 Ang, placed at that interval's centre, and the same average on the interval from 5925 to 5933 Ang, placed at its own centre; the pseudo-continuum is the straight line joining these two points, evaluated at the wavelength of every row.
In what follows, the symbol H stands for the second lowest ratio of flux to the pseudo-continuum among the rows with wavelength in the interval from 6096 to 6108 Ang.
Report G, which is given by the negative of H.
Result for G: -1.02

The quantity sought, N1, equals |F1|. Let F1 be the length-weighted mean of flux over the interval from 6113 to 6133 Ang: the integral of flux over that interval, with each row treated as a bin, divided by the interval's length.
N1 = 6.47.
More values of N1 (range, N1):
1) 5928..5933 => 5.27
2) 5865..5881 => 5.58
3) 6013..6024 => 5.83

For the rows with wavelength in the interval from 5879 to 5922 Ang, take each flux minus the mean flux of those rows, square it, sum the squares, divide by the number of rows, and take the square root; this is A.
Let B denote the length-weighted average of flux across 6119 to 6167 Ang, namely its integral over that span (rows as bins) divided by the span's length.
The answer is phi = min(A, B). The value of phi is 0.379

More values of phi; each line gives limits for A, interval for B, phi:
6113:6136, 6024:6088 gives 0.364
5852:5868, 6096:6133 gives 0.325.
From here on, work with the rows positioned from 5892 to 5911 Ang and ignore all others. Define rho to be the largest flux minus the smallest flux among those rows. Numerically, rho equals 1.34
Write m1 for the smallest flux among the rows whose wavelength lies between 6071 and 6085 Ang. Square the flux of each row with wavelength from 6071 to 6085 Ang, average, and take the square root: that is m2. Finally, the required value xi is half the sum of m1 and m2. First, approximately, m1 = 5.47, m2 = 6.1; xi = 5.8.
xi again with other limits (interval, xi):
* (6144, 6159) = 6.2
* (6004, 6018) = 5.8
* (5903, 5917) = 5.3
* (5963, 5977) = 4.7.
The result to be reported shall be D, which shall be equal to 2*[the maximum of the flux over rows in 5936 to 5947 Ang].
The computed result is 12.2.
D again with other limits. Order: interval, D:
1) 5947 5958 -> 9.7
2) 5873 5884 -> 11.7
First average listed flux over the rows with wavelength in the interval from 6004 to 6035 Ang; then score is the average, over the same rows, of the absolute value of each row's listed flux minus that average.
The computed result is 0.24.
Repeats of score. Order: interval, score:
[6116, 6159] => 0.27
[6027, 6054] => 0.19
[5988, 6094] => 0.33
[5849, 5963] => 0.38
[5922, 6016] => 0.46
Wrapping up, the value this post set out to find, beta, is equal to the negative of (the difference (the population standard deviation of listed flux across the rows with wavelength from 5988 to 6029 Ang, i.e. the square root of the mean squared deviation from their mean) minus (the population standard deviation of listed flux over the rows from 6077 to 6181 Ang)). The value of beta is 0.02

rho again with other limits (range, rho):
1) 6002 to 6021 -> 0.90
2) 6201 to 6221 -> 0.51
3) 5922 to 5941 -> 0.97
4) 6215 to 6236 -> 0.80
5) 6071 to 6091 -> 1.01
